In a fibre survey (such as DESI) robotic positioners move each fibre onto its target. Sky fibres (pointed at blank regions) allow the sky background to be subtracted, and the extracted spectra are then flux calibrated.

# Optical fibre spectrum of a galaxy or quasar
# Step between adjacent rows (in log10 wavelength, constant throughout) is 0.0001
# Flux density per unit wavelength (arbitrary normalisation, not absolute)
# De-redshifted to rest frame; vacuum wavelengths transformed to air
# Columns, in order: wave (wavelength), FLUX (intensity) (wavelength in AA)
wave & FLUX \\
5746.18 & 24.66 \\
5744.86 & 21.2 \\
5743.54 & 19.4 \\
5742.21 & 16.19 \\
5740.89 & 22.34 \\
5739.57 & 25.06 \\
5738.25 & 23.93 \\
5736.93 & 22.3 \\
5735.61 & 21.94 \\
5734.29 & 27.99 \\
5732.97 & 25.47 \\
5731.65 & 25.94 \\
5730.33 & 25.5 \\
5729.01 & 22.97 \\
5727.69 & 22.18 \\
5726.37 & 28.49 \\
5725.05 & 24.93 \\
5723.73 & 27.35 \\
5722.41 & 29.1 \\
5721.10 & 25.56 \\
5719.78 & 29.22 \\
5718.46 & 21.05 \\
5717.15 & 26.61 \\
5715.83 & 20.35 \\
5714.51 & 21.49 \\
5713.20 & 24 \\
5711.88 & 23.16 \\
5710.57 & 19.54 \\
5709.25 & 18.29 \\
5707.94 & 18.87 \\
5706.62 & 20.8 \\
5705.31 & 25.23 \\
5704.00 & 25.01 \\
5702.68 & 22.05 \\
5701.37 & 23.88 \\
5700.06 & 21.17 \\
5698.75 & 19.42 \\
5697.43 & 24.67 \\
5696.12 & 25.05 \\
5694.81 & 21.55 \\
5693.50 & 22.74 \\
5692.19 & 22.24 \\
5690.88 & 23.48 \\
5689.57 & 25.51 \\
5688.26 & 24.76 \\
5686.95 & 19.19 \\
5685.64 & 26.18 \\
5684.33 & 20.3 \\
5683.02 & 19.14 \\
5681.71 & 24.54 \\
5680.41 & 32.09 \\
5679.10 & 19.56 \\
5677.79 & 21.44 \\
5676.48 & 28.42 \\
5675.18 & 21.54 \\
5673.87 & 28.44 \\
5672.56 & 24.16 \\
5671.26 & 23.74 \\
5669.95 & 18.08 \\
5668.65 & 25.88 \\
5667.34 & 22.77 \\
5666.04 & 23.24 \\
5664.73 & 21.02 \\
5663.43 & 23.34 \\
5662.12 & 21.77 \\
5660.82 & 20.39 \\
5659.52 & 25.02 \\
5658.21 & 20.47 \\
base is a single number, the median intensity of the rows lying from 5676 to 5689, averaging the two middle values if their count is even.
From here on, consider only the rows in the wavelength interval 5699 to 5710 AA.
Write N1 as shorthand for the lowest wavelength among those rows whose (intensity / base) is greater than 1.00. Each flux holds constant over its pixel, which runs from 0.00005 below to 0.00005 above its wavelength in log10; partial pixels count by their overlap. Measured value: 5701.37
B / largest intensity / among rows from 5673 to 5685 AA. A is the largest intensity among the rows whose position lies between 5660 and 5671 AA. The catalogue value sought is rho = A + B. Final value 58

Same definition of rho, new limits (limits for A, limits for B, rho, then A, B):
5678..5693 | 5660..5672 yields 58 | 32.09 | 25.88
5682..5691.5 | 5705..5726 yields 55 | 26.18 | 29.22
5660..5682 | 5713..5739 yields 61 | 32.09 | 29.22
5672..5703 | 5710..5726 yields 61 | 32.09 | 29.22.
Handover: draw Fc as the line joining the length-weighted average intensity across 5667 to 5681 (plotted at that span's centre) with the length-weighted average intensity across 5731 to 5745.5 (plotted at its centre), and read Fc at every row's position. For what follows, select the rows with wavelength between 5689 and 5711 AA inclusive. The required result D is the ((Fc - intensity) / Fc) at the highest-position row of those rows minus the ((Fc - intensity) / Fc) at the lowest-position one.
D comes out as 0.24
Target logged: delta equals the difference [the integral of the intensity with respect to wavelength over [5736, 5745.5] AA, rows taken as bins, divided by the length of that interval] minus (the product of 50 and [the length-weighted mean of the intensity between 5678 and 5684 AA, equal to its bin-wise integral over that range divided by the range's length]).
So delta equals -1152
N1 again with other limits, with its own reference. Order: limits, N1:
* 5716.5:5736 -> 5717.15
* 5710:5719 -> 5711.88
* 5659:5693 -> 5659.52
